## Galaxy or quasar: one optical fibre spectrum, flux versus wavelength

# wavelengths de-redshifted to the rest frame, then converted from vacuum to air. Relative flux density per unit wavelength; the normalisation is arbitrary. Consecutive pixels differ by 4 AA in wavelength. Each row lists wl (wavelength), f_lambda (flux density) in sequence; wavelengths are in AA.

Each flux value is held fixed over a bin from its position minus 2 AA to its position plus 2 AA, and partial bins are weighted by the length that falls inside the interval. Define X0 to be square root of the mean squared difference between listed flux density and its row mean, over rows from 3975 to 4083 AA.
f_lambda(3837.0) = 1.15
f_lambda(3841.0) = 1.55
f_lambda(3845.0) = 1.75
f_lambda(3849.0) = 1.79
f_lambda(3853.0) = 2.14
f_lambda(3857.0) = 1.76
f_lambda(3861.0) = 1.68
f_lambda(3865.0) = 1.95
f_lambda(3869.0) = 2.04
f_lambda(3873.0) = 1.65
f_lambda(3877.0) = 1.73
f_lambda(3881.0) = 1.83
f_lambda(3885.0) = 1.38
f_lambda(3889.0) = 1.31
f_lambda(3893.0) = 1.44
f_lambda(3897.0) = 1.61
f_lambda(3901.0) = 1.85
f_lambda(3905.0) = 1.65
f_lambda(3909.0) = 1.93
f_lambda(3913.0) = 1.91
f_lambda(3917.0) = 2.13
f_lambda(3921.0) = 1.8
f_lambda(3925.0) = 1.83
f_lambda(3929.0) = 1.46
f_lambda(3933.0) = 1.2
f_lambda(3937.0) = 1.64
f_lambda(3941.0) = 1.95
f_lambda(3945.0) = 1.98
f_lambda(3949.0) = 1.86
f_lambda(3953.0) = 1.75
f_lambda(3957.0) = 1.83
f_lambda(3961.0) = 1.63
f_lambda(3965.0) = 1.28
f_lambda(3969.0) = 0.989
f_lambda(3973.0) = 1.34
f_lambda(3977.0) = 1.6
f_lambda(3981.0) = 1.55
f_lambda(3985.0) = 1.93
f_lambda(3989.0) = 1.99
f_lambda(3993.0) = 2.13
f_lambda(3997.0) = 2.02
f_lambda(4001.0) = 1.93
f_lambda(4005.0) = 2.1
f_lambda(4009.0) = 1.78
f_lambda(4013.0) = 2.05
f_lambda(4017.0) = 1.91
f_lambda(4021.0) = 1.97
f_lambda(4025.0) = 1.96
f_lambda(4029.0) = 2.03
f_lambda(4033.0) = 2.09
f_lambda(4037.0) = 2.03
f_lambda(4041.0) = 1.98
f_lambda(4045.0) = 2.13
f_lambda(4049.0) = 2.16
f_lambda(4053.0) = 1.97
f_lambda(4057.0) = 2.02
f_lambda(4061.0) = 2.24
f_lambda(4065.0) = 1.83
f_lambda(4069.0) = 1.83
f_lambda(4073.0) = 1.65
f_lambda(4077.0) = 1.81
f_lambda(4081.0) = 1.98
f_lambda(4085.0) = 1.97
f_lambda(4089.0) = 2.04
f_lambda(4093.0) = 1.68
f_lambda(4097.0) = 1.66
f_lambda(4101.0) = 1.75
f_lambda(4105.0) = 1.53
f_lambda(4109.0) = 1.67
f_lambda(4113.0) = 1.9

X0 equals 0.16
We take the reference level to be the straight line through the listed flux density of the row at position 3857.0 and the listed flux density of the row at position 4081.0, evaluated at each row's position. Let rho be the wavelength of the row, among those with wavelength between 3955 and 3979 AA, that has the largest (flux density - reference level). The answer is 3957.0 AA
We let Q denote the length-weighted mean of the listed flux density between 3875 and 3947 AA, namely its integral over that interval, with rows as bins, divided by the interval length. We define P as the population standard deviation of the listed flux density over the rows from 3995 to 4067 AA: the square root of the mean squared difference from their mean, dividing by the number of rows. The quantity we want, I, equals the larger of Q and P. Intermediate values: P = 0.11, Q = 1.7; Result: 1.7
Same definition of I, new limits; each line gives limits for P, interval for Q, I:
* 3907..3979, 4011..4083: 2.0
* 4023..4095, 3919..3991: 1.6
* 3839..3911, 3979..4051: 2.0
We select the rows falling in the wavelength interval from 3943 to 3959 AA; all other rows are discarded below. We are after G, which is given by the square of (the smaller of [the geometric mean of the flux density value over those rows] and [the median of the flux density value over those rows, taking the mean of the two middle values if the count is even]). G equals 3.4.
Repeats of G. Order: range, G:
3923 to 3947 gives 2.7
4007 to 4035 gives 3.9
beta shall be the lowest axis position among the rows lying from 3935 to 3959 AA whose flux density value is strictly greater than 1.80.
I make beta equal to 3941.0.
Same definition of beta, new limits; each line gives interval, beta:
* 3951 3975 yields 3957.0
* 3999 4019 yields 4001.0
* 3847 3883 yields 3853.0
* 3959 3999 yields 3985.0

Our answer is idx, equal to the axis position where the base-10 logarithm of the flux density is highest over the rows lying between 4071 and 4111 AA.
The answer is 4089.0 AA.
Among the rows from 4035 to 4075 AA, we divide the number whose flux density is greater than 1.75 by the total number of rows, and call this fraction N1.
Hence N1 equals 0.90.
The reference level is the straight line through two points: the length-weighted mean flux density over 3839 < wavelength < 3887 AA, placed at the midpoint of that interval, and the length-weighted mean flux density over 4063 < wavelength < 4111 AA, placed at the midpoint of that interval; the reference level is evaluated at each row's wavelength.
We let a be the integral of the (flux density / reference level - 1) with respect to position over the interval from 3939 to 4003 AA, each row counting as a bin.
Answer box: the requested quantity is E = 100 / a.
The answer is -66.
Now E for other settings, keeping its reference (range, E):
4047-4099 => 27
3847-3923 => -498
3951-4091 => 14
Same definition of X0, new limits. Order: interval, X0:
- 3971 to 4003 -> 0.26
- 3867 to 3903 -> 0.23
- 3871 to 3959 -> 0.23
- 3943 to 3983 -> 0.29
